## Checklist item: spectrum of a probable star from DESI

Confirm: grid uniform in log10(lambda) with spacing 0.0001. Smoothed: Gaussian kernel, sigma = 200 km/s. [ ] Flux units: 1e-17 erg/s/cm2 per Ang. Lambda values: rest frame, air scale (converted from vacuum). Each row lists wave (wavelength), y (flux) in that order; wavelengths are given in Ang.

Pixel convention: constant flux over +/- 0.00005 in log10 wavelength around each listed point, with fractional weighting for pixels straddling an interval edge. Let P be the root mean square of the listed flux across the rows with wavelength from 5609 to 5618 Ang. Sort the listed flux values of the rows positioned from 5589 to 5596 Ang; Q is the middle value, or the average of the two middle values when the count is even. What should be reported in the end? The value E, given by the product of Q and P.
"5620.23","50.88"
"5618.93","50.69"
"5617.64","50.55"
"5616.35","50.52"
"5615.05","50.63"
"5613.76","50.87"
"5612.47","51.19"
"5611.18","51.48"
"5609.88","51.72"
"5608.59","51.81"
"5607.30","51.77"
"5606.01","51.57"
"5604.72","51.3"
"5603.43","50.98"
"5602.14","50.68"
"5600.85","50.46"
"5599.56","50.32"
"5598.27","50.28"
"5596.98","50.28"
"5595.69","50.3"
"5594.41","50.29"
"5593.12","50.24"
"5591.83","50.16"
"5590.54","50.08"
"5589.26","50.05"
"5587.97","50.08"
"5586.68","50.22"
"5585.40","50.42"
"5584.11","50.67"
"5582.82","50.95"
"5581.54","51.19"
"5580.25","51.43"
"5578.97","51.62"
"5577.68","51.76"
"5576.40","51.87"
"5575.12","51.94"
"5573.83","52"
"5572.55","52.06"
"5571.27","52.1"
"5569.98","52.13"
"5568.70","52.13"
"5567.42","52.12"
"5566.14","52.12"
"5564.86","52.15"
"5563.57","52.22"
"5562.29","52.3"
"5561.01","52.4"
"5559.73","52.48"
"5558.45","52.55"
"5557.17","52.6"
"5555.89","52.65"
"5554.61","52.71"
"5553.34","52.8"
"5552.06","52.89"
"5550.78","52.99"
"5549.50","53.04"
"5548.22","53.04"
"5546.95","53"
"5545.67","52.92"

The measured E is 2560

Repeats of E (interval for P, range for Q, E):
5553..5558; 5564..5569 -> 2746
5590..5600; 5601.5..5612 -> 2589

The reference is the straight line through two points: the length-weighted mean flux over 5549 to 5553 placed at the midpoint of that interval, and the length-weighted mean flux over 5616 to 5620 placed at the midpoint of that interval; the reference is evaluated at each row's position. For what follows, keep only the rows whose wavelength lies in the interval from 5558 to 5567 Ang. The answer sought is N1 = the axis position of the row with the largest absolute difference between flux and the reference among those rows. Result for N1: 5564.86 Ang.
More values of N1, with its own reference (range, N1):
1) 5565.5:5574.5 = 5566.14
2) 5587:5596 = 5587.97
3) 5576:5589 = 5587.97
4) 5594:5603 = 5594.41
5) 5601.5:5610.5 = 5608.59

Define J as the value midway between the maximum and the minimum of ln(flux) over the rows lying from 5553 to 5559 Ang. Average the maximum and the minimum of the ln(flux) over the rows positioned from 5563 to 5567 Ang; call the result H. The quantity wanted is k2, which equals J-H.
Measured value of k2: 0.01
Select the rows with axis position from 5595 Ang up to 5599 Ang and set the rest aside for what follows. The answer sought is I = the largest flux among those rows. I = 50.3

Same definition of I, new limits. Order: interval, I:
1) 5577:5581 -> 51.76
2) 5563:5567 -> 52.22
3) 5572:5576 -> 52.06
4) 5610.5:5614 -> 51.48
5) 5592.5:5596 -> 50.3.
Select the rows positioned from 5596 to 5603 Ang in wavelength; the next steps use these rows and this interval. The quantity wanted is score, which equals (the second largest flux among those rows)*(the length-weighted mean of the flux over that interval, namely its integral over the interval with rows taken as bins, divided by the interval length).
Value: 2543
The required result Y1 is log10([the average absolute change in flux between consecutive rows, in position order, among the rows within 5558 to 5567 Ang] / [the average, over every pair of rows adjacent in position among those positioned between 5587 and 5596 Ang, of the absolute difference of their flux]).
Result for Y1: 0.2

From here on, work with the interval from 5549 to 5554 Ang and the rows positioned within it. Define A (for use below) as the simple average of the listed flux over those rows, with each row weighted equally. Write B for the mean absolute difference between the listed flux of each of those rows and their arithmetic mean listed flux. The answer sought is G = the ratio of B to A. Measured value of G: 0.0016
